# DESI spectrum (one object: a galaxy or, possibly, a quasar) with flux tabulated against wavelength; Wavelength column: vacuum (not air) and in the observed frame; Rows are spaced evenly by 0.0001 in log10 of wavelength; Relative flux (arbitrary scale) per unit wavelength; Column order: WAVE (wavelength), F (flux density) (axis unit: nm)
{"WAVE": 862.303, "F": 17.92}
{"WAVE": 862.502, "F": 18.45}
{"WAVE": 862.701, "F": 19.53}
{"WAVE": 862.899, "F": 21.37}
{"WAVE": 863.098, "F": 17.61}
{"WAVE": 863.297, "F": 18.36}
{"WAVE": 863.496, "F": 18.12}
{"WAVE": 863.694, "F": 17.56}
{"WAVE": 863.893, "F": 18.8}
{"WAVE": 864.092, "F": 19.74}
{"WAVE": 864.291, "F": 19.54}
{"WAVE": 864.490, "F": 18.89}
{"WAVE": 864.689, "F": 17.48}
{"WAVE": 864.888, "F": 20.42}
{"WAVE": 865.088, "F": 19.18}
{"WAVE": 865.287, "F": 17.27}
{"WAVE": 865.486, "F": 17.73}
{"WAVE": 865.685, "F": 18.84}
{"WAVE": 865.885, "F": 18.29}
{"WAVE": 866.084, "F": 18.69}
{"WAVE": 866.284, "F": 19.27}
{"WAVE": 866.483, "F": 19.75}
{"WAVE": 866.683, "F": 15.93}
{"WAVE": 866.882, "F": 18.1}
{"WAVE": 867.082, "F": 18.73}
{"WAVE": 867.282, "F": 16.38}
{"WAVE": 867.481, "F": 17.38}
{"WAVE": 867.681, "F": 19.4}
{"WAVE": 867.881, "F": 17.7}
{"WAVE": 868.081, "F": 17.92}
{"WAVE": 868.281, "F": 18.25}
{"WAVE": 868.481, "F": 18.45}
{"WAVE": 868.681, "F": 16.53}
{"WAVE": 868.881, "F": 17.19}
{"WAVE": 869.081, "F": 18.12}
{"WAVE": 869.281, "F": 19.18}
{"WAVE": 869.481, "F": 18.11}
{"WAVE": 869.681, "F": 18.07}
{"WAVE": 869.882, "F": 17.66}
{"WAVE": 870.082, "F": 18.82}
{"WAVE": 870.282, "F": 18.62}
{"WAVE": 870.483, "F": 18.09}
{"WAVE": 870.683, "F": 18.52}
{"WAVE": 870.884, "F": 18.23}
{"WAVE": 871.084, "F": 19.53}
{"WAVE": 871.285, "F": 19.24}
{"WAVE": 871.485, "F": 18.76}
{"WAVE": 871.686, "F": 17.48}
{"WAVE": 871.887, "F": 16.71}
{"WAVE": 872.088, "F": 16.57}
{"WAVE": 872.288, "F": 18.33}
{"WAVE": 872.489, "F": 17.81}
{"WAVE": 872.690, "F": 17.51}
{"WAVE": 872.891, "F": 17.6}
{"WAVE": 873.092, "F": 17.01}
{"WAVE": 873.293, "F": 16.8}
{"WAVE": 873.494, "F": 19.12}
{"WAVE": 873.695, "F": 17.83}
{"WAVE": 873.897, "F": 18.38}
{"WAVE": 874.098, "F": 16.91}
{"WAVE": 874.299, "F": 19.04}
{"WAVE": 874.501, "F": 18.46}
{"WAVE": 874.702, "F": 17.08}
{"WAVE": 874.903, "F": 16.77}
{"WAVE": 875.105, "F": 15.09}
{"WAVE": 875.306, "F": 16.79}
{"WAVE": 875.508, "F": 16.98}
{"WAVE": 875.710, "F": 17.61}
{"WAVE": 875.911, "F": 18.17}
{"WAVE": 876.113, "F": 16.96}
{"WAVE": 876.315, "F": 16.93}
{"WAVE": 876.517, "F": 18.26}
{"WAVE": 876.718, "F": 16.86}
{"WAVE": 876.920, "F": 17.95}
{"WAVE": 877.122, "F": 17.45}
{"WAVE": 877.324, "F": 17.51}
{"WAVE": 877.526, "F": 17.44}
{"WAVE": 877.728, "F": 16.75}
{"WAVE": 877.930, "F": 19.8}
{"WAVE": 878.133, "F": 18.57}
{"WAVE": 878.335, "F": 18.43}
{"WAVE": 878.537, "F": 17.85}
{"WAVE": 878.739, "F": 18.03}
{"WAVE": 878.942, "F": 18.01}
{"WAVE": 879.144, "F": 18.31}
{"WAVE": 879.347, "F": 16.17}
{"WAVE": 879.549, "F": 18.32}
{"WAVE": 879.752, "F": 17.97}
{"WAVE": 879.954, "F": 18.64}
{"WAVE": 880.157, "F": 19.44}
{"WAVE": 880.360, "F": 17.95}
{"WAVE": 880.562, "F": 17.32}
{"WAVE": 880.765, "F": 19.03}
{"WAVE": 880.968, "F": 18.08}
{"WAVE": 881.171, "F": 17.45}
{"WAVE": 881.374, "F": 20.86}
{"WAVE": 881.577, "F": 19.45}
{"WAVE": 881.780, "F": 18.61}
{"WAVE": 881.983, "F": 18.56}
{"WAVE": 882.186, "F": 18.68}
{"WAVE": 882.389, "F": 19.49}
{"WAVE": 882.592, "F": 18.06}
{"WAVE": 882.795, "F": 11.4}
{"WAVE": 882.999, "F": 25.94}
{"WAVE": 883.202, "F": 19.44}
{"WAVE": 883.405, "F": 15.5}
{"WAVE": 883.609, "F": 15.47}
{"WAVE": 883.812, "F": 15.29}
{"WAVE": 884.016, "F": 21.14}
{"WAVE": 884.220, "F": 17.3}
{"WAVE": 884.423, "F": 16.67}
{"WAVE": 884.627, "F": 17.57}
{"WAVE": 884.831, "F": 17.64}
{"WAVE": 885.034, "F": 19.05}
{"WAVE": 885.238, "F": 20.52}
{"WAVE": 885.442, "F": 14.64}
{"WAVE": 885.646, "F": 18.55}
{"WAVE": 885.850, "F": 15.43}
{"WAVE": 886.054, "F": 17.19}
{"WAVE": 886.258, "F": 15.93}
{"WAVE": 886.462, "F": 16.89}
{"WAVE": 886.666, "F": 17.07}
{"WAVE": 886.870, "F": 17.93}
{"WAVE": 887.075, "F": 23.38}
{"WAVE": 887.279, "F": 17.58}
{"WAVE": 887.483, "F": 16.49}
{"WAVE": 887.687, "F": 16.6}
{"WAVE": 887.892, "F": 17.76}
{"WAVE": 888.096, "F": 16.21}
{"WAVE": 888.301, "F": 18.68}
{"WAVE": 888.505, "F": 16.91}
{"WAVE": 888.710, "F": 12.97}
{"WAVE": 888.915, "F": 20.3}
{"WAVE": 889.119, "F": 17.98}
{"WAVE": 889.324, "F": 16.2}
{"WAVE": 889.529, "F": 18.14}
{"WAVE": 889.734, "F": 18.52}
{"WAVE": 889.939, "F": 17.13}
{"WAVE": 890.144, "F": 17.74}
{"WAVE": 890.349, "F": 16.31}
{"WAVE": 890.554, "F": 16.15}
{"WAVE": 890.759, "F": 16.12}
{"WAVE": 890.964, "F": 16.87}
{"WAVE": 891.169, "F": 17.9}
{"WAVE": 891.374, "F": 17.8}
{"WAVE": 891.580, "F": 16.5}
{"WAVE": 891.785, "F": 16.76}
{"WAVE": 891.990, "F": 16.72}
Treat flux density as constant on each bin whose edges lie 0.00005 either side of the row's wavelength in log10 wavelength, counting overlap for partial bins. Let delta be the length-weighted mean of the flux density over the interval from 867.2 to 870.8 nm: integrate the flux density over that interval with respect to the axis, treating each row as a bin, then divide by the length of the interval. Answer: 18.0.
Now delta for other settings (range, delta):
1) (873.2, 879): 17.6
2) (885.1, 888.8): 17.3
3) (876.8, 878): 17.8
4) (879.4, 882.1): 18.5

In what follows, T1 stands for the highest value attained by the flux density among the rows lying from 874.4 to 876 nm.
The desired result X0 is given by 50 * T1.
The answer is 923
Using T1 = 18.46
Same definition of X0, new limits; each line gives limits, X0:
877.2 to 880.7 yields 990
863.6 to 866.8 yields 1021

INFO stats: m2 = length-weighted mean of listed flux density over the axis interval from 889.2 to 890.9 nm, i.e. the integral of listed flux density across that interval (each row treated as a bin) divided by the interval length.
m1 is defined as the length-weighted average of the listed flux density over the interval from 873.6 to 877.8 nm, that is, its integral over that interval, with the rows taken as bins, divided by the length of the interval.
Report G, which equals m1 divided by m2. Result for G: 1.021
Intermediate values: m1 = 17.4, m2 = 17.04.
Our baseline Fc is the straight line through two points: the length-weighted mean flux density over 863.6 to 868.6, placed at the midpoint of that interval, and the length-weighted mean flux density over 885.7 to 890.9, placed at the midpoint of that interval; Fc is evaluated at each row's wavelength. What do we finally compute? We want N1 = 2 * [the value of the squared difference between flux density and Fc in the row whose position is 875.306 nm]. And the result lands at 2.6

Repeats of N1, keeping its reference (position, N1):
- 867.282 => 7.5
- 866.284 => 1.6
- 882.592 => 0.5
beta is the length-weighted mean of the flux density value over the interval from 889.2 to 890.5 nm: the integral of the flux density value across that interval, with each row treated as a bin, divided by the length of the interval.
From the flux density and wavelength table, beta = 17.3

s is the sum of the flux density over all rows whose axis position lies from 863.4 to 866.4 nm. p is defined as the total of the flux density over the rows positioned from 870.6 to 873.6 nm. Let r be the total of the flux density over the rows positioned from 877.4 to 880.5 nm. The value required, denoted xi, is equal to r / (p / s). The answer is 282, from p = 269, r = 272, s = 280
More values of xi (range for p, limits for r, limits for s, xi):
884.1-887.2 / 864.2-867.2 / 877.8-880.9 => 287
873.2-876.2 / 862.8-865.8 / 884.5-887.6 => 285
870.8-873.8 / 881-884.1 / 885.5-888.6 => 269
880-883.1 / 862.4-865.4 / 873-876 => 264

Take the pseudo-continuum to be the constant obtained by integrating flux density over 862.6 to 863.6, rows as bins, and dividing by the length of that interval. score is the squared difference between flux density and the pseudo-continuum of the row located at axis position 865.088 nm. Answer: 0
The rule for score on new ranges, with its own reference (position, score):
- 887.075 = 19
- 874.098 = 4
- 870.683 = 0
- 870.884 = 1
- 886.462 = 4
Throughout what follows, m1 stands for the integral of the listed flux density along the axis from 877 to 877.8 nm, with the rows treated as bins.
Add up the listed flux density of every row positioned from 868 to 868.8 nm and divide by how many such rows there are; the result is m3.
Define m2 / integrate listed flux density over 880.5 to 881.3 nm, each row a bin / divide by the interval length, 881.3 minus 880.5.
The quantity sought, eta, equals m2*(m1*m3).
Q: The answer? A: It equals 4459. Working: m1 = 13.9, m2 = 18.1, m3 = 17.8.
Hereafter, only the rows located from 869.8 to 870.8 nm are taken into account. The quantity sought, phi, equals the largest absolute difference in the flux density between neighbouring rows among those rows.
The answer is 1.2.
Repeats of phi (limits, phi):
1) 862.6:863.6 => 3.8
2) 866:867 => 3.8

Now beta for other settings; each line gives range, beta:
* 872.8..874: 17.8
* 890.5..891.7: 16.9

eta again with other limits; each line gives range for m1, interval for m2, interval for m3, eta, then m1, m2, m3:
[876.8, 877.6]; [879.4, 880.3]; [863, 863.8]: 4641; 14.1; 18.4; 17.9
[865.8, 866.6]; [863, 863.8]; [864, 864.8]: 5139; 15.2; 17.9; 18.9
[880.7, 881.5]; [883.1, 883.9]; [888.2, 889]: 4276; 15.1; 16.5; 17.2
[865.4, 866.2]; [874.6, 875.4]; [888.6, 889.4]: 4084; 14.7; 16.5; 16.9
